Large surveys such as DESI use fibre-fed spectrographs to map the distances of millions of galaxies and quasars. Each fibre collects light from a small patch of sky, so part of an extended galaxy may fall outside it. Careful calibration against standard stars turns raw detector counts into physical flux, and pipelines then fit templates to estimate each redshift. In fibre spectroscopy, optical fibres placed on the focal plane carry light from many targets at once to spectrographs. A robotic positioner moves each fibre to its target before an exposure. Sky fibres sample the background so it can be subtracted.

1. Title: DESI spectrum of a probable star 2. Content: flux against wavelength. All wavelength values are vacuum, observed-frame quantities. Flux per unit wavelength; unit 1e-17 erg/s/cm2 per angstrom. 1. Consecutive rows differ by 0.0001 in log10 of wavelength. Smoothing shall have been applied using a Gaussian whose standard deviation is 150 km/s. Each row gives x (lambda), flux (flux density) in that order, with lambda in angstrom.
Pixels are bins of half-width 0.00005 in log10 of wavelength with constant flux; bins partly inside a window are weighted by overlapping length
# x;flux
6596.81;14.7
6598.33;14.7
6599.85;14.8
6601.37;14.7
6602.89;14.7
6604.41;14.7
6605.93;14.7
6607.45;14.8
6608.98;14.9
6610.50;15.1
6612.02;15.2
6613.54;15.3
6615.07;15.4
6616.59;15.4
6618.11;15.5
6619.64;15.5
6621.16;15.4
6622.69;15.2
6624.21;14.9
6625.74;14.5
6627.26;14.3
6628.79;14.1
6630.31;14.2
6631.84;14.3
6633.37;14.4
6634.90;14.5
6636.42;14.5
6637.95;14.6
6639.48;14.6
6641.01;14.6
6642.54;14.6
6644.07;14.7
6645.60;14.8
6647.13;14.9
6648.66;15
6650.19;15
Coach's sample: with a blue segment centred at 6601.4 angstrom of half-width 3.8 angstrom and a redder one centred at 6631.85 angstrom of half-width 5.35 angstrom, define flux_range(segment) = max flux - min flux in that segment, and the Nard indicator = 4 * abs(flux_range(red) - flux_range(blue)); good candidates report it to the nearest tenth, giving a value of 1.2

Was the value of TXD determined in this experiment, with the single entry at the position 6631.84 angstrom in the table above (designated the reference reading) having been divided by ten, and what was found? 1.43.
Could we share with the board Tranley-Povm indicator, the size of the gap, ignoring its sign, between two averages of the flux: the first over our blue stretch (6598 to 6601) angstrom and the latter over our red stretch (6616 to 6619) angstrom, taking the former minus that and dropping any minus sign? 0.70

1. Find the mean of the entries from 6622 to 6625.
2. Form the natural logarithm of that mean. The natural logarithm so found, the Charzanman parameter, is 2.71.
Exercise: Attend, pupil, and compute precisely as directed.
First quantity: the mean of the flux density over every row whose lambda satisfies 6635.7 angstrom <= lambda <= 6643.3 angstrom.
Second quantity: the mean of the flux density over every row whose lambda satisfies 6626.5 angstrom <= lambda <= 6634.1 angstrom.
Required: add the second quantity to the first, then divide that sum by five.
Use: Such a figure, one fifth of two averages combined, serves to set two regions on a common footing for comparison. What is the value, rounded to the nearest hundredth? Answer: 5.77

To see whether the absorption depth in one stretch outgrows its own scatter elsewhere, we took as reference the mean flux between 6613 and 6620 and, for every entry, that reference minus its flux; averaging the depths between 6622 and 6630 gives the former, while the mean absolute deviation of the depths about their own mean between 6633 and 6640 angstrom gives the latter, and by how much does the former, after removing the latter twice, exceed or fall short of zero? 0.7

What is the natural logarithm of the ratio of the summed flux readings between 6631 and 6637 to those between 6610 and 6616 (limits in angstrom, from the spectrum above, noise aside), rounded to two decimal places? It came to -0.06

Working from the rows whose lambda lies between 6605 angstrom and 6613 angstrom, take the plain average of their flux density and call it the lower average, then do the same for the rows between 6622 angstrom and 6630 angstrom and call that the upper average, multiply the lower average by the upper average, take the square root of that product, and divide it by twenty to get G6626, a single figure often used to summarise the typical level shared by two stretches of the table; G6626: 0.738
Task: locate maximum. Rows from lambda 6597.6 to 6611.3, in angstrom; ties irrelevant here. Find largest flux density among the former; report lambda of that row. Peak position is 6610.50 angstrom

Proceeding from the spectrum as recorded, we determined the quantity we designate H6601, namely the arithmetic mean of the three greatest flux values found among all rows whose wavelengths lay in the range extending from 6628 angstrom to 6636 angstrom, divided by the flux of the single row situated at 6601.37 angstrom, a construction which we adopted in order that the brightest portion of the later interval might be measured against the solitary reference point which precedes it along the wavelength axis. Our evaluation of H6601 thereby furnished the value 0.98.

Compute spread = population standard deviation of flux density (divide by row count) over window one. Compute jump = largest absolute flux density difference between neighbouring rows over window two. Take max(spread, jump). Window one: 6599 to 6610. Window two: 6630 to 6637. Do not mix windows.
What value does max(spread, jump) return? 0.10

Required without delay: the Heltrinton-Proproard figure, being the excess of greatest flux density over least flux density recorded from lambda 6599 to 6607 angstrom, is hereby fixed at 0.10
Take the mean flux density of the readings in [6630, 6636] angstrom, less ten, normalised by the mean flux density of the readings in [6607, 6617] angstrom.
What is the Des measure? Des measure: 0.29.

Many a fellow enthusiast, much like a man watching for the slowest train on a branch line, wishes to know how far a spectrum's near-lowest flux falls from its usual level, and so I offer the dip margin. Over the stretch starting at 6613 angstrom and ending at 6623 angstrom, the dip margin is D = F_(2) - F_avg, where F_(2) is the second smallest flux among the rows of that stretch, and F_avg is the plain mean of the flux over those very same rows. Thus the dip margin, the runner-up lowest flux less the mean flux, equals -0.09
